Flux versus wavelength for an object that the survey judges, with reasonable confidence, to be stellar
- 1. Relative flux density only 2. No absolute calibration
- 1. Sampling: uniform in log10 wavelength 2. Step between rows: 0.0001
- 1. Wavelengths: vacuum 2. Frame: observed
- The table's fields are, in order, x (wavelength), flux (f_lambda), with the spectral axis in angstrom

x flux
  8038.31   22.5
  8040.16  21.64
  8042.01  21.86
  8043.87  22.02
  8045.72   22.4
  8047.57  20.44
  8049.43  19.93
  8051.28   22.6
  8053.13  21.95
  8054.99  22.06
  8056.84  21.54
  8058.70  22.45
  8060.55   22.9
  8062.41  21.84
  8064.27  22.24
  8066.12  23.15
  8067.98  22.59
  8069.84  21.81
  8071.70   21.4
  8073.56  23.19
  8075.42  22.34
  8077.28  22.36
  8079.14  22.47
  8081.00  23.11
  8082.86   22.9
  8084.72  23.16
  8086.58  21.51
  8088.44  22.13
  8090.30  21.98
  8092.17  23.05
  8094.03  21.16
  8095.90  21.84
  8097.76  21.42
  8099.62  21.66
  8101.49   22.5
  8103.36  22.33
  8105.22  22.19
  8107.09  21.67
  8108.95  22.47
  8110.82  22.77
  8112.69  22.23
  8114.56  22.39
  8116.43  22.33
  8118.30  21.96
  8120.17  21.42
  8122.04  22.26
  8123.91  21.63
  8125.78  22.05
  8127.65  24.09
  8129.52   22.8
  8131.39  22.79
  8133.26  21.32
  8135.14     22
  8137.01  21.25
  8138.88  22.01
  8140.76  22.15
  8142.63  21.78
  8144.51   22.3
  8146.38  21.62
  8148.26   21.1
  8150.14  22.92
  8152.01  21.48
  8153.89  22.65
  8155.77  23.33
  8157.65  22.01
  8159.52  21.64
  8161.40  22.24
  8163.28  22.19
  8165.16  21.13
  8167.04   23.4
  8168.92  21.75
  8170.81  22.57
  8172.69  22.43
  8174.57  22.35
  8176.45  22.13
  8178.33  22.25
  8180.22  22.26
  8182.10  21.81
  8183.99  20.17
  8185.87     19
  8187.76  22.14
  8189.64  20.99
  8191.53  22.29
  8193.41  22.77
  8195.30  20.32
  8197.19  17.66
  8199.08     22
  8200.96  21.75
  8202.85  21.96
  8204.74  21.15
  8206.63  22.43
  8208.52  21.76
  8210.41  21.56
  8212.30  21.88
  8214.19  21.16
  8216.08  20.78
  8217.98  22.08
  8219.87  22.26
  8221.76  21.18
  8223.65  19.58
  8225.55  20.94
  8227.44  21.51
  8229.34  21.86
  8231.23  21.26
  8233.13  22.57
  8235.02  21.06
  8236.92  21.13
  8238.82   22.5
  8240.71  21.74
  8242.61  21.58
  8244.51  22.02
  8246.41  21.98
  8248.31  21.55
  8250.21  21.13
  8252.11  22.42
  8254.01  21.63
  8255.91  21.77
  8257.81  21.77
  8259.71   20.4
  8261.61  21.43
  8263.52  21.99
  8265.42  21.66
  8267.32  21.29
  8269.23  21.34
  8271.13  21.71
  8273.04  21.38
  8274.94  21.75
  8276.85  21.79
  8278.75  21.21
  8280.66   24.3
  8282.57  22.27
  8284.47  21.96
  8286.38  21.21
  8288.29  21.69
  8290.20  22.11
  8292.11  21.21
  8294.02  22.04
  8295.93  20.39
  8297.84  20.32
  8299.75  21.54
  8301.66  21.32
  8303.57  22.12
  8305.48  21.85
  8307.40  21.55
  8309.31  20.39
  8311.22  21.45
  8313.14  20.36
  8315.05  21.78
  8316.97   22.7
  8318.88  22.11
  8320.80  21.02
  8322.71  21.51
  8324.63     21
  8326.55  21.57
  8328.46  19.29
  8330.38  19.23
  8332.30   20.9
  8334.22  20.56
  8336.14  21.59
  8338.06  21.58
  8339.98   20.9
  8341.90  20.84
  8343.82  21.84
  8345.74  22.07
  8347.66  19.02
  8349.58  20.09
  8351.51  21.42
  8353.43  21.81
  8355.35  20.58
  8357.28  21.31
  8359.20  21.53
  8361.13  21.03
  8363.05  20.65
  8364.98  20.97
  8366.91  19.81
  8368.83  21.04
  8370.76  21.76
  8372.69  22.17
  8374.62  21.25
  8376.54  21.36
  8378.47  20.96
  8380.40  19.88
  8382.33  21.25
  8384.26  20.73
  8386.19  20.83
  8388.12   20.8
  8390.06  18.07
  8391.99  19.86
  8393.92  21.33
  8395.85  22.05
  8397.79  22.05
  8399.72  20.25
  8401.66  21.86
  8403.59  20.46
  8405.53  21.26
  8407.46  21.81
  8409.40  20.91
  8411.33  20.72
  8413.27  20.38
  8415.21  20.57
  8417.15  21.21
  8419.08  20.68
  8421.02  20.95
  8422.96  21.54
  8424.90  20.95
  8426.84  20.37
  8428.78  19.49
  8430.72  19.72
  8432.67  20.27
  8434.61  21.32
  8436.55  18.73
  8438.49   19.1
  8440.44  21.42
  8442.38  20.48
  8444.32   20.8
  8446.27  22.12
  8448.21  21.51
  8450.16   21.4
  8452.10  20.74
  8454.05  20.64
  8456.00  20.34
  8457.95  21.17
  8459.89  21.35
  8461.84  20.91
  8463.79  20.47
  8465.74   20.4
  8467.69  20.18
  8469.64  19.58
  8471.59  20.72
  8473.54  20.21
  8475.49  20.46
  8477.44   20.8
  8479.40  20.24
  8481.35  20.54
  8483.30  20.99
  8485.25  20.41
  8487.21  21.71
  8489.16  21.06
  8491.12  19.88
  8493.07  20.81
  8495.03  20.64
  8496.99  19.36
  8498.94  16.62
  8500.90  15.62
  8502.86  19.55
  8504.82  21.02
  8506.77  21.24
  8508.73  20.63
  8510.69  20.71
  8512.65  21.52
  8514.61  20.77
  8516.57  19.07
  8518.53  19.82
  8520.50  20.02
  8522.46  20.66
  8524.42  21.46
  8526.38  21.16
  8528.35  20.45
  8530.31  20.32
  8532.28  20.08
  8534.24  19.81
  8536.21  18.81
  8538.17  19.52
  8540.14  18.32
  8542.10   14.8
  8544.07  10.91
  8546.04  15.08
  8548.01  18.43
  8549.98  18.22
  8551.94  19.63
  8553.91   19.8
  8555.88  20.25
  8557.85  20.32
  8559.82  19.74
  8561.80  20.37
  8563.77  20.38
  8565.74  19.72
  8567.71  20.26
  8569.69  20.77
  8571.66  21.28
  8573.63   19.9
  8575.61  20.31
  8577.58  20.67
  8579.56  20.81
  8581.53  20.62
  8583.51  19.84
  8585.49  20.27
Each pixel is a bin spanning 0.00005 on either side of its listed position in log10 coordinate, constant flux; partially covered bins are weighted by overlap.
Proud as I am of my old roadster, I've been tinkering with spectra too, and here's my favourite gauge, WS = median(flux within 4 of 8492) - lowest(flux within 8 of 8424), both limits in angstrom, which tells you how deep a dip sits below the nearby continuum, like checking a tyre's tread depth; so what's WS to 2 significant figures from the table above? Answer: 1.2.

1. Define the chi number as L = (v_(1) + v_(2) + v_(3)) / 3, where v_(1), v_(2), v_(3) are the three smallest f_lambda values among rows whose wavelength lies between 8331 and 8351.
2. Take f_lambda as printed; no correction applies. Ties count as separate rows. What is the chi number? 19.9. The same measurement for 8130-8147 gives 21.4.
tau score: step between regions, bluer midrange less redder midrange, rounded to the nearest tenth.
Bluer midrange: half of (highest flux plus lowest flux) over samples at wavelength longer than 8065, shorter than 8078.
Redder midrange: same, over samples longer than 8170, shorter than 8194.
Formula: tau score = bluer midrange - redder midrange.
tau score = 1.4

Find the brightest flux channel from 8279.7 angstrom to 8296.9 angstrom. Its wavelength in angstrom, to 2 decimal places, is 8280.66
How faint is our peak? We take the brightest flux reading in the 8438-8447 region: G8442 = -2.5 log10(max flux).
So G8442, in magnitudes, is -3.36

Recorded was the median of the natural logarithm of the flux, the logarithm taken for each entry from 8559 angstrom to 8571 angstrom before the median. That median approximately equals 3.01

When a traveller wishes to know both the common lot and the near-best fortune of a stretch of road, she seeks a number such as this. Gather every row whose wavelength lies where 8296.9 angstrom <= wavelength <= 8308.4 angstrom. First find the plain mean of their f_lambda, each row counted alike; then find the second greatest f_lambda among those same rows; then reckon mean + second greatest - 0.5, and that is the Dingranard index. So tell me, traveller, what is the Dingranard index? 42.8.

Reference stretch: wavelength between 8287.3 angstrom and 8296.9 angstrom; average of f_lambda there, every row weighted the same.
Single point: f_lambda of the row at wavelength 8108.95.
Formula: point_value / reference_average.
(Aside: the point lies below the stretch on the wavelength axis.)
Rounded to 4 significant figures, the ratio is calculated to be 1.046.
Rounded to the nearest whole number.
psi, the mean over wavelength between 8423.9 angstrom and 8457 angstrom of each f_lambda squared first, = 423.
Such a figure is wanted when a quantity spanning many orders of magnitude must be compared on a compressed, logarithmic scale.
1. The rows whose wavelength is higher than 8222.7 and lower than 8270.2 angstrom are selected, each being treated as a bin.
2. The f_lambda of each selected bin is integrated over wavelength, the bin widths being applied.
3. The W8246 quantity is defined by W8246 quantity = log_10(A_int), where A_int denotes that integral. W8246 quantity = 3.01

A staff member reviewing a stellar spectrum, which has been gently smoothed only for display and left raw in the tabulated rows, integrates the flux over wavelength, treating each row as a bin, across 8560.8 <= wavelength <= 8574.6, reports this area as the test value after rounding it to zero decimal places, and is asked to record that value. 281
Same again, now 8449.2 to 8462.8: 285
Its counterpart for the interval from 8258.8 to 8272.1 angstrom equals 285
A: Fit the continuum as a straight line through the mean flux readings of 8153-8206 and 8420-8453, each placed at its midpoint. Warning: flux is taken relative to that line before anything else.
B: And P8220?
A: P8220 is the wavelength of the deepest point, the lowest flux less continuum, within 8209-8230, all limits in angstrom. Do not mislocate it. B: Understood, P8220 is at 8223.65 angstrom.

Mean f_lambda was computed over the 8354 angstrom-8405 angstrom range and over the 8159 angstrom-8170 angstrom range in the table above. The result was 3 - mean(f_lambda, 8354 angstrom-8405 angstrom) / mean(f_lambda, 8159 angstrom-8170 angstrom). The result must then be 2.05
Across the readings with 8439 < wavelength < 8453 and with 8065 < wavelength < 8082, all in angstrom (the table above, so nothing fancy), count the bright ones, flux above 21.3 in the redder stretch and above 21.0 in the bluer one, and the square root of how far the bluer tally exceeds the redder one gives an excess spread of 2.2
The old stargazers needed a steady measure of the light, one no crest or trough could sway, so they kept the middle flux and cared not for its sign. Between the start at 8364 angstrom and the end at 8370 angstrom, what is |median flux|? 21.0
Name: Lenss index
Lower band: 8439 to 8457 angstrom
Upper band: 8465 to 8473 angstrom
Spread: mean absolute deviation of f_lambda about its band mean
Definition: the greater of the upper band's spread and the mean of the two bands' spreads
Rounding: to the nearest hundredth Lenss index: 0.42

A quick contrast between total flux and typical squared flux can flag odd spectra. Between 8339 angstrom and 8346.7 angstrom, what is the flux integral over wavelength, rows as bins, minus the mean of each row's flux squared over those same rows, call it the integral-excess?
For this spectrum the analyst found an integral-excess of -294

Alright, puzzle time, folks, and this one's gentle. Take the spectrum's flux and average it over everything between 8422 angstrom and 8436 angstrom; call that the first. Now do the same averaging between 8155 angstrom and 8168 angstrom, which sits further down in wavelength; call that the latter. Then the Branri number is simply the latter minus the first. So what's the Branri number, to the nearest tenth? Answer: 1.8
